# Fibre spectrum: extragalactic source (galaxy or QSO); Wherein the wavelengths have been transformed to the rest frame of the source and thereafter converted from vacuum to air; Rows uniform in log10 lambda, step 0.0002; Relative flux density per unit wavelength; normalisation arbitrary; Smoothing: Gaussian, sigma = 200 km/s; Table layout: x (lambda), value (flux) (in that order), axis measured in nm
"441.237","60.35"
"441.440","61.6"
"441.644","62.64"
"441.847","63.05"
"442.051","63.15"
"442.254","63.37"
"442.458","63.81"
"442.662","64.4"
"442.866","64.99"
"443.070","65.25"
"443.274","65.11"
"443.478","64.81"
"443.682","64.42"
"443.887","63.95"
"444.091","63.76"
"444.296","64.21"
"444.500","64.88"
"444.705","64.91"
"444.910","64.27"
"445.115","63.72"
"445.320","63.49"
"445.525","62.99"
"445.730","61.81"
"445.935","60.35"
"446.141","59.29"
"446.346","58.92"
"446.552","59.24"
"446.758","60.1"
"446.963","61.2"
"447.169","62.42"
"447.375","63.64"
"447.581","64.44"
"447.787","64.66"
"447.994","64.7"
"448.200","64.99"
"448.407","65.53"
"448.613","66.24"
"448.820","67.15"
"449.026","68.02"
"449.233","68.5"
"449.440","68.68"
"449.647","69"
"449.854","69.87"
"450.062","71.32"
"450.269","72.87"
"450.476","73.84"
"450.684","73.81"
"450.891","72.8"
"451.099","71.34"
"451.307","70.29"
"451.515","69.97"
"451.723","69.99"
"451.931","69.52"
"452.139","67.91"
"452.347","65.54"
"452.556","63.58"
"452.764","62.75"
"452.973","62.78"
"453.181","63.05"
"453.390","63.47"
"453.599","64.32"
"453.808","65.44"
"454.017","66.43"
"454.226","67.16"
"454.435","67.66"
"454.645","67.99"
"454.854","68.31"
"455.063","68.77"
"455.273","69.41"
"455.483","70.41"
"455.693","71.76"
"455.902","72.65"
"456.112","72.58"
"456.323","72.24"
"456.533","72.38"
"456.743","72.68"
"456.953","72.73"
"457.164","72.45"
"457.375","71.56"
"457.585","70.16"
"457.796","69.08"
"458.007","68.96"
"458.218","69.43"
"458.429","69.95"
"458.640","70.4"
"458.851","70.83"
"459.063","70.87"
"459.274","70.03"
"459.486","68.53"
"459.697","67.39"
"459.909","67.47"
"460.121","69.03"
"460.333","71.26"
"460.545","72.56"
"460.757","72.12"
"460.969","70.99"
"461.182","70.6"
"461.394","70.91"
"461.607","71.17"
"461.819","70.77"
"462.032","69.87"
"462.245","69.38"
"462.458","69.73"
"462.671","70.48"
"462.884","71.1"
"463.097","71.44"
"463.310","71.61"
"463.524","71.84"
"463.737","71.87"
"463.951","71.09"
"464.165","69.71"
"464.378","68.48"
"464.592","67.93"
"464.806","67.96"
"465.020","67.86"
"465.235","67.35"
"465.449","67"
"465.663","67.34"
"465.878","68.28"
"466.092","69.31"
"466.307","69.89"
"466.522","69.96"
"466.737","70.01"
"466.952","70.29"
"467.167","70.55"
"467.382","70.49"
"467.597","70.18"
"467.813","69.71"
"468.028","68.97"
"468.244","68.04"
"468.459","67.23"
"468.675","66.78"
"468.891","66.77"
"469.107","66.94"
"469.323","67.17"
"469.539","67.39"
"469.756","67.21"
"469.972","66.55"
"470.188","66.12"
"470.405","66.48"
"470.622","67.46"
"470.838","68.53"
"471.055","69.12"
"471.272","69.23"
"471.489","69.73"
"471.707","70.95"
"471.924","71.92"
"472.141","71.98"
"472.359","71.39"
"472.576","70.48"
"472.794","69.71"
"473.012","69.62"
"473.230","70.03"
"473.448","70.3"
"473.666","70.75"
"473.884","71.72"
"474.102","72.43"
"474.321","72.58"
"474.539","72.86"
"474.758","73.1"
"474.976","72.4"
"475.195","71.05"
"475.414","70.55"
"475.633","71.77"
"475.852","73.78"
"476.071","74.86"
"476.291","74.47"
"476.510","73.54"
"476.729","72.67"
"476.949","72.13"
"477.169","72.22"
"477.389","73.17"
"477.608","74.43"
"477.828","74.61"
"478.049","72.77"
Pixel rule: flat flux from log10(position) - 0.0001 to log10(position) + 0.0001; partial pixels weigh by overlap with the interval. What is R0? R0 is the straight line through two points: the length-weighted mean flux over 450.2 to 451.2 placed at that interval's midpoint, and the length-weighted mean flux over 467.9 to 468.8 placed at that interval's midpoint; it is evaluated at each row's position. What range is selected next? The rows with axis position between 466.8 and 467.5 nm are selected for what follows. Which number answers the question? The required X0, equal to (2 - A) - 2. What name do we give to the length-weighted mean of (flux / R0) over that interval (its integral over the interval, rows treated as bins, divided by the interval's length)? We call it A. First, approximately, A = 1.03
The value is -1.03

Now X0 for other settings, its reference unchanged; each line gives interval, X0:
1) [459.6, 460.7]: -0.99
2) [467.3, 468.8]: -1.01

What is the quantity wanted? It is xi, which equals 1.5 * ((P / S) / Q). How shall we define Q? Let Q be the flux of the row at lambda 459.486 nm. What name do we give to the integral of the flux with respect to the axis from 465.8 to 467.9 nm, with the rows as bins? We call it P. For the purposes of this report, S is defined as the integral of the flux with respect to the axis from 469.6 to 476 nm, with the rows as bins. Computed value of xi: 0.007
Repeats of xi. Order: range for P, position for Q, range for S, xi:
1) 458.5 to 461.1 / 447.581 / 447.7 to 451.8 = 0.015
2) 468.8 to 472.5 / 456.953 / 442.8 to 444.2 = 0.058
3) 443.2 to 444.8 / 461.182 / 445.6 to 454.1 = 0.004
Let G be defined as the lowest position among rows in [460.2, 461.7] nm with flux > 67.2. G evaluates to 460.333 nm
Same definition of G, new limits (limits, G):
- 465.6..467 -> 465.663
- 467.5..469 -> 467.597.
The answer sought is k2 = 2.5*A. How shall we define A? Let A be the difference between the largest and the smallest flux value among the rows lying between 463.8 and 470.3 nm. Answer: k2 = 12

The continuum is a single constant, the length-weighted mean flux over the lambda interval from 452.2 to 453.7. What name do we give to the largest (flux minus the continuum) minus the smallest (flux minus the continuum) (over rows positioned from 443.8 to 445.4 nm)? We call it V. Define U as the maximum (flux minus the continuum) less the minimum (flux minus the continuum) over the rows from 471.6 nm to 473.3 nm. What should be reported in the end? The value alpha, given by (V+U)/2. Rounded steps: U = 2.4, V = 1.4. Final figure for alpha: 1.9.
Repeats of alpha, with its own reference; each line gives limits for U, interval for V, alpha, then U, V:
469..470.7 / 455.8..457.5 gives 1.3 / 1.3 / 1.2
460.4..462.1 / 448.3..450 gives 3.5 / 2.7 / 4.3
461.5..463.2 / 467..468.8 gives 2.9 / 2.1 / 3.8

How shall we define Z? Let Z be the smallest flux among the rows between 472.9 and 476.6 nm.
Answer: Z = 69.62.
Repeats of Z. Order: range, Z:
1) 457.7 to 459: 68.96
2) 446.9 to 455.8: 61.2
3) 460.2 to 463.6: 69.38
